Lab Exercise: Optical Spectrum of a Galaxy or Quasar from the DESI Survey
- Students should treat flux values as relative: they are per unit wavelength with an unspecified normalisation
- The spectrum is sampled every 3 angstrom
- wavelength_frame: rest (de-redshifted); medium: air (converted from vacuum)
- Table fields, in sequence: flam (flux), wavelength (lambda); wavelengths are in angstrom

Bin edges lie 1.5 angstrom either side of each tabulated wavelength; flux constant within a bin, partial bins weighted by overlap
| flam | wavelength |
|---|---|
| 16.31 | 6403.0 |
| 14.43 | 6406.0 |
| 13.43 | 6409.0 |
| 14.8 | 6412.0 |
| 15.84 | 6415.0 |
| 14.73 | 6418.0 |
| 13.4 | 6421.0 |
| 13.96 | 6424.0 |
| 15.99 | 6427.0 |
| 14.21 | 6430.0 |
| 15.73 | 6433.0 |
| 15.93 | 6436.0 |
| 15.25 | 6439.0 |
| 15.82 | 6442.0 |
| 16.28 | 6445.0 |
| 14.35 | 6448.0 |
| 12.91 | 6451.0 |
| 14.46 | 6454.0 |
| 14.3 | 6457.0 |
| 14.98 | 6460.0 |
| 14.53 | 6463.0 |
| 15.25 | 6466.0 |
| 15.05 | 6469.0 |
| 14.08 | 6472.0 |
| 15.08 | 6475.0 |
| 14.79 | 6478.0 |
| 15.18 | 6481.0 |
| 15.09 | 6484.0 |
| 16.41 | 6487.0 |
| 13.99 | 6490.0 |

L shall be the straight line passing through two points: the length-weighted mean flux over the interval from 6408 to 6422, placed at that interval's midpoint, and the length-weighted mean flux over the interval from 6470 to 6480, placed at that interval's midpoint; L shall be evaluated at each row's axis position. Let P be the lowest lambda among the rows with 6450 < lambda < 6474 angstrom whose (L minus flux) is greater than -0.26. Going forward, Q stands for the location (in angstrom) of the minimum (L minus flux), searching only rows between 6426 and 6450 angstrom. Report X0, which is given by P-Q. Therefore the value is 6 angstrom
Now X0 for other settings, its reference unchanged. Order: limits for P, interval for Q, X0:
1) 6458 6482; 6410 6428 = 36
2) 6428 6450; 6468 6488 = -57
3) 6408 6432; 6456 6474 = -57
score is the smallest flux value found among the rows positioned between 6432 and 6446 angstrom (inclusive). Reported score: 15.25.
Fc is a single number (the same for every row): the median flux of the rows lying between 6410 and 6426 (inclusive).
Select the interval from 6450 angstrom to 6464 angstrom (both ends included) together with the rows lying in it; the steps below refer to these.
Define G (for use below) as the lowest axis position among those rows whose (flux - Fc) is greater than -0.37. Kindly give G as 6454.0 angstrom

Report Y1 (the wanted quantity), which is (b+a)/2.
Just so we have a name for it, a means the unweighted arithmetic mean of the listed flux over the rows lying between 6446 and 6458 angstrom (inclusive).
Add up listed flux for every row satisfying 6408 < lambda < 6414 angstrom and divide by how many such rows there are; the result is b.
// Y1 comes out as 14.1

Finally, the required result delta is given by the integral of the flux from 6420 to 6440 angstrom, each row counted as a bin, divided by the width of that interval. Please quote 14.95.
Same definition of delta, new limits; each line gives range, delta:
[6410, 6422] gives 14.69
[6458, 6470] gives 14.92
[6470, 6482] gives 14.78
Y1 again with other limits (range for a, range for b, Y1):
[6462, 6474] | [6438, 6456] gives 14.8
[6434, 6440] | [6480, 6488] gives 15.6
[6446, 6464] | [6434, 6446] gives 15.0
